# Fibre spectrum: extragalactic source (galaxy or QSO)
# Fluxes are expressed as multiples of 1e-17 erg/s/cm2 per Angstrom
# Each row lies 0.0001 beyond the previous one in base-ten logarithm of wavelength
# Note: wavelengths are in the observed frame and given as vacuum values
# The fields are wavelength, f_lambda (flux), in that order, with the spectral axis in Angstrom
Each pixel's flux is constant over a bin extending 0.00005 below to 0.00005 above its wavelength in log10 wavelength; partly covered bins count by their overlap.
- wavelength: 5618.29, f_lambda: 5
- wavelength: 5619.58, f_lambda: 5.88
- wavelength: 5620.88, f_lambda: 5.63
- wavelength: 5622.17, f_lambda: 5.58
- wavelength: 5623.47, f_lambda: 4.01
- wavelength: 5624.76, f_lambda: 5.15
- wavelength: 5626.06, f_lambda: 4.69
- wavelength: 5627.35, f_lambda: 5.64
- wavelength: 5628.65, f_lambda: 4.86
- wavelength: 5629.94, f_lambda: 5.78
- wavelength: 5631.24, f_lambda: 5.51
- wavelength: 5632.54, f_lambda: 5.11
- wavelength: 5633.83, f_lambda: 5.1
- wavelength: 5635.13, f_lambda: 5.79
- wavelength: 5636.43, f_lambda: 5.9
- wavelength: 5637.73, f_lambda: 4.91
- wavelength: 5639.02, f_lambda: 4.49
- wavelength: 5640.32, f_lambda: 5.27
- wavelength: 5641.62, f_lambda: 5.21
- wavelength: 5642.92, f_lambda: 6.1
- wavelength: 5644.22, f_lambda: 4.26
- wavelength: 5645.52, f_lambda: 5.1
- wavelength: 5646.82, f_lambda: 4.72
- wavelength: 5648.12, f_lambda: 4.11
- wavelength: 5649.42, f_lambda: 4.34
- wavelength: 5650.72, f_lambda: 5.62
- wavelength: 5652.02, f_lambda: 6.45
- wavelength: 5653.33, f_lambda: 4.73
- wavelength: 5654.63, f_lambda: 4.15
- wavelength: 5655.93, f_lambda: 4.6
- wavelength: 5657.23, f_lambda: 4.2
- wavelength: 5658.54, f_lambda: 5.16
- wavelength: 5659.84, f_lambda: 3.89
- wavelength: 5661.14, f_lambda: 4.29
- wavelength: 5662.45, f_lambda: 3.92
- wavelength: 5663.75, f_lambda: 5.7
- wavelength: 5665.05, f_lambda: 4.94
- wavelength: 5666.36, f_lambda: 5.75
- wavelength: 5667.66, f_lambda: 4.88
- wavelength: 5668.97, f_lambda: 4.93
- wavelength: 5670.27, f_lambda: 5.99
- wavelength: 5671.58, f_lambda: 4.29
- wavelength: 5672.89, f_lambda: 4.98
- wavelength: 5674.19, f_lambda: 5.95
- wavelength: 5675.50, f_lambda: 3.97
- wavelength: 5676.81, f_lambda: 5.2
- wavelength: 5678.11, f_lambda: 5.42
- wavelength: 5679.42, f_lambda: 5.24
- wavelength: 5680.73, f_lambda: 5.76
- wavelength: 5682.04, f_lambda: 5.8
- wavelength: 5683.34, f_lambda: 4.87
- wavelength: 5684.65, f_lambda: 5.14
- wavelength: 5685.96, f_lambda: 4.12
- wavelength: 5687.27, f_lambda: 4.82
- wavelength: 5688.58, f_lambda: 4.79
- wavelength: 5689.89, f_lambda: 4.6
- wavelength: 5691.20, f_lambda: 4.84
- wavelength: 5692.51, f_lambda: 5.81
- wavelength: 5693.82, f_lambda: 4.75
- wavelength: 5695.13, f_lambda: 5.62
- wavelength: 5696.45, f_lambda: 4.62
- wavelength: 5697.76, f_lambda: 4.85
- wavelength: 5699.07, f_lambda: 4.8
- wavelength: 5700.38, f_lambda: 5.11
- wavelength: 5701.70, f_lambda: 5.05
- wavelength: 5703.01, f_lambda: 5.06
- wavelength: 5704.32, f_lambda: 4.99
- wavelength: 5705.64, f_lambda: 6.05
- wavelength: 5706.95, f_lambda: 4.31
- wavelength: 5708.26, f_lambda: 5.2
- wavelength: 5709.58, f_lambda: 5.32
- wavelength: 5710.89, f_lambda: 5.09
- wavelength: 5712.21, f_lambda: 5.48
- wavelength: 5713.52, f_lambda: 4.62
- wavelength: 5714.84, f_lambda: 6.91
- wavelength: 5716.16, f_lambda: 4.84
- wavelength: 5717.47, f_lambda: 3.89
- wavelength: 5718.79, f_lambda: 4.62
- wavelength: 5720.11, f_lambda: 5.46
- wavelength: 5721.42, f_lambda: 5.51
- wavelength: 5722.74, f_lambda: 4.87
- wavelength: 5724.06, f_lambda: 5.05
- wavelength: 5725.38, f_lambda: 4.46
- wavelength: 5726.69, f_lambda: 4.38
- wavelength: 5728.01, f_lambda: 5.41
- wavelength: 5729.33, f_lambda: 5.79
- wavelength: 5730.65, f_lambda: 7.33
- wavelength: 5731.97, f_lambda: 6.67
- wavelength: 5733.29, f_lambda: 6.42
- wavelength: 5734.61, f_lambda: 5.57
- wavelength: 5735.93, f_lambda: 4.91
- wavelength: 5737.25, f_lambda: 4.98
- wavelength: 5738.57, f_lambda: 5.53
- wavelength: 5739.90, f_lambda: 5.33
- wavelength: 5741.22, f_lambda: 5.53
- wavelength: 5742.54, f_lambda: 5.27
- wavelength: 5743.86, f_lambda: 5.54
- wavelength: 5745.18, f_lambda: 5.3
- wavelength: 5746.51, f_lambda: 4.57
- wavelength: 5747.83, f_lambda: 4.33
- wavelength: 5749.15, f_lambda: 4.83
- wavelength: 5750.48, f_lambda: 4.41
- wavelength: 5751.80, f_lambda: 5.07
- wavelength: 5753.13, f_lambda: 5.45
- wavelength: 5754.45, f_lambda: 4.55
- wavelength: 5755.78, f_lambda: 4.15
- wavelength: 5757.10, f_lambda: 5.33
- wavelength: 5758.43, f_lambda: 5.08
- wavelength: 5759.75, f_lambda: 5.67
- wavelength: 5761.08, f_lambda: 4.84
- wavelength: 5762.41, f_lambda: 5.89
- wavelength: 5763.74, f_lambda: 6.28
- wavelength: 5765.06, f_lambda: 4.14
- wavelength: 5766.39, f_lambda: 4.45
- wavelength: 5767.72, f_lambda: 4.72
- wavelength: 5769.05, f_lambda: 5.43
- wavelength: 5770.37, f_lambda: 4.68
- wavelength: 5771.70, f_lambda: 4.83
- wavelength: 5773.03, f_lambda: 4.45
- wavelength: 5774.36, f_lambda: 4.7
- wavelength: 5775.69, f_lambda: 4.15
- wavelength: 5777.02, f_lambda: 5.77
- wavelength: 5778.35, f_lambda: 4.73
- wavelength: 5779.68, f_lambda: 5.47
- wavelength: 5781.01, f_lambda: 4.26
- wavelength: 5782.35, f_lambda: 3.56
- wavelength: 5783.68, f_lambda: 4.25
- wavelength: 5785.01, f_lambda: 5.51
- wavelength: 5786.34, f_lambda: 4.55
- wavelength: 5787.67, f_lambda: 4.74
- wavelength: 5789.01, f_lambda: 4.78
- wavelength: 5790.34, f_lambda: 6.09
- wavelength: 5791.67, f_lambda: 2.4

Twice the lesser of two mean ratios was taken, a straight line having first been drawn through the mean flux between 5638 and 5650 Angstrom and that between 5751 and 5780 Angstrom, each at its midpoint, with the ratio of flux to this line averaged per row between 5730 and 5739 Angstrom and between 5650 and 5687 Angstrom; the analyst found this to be 2.05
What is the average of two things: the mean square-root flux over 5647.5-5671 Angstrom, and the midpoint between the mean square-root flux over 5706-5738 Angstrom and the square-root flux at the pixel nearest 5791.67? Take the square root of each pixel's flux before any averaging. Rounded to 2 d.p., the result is 2.06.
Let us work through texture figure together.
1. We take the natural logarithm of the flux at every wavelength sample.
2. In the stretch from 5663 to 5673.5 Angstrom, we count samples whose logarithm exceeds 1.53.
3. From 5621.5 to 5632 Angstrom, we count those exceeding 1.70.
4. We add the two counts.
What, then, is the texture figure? 11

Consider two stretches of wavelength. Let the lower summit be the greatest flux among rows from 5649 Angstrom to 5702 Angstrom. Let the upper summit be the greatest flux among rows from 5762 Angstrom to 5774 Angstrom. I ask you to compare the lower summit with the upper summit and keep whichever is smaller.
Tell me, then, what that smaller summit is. 6.3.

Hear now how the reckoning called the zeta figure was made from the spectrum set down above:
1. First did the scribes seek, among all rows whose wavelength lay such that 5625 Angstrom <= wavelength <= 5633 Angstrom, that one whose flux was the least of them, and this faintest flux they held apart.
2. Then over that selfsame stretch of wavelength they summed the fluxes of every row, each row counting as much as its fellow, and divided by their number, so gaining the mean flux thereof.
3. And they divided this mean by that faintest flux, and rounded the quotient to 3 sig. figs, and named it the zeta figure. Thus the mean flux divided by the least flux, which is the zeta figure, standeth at 1.12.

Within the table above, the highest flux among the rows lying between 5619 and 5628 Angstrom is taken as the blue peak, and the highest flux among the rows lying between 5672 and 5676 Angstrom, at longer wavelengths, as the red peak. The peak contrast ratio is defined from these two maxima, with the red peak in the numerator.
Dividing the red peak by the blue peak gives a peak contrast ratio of 1.01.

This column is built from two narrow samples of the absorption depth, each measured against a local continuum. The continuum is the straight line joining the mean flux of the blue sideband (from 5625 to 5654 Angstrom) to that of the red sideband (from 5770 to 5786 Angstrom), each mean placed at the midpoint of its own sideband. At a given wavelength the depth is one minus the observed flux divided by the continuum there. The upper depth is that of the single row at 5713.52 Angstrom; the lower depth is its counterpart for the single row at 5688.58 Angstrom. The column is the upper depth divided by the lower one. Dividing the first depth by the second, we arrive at 1.4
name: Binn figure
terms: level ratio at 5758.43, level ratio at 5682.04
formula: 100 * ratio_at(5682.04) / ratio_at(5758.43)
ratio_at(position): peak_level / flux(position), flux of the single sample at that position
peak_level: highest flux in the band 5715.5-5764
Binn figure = 88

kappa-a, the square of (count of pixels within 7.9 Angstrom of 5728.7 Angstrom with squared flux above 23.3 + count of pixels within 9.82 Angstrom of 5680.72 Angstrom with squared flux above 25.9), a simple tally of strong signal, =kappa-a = 289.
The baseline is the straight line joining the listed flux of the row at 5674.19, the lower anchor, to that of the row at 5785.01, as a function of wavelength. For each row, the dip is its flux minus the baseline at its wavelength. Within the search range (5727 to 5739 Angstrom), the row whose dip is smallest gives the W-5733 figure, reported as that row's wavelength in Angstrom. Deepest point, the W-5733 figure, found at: 5735.93 Angstrom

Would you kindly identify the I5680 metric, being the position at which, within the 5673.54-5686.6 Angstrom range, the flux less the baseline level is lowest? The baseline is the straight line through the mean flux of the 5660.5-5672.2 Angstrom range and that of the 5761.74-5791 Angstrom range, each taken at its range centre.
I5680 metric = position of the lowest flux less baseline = 5675.50 Angstrom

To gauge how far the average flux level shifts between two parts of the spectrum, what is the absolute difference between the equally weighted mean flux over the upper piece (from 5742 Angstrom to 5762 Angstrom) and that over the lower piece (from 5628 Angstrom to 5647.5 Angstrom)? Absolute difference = 0.2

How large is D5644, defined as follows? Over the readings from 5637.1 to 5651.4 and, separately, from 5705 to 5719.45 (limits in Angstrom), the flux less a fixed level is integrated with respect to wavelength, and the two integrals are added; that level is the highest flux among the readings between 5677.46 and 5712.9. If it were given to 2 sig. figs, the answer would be -30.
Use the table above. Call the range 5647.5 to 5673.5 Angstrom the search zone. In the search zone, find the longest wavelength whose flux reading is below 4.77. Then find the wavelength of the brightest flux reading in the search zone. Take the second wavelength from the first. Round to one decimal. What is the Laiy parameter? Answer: 19.6 Angstrom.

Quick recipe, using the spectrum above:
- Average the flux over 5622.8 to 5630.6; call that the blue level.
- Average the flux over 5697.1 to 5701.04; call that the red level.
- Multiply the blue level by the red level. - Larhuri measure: 24.7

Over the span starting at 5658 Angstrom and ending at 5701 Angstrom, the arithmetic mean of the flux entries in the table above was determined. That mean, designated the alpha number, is 4.99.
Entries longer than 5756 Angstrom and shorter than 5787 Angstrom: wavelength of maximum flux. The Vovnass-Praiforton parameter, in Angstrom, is 5763.74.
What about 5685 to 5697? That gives 5692.51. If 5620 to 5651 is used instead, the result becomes 5642.92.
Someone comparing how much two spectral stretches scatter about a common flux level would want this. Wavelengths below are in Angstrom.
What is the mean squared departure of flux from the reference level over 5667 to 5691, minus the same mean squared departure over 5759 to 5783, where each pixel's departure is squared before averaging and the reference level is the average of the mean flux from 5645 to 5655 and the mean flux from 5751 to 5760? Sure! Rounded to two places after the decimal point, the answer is -0.16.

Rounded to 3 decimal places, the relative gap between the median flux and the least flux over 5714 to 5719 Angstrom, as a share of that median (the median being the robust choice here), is 0.178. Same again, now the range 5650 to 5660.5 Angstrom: 0.166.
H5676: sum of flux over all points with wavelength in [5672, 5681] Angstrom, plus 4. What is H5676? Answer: 41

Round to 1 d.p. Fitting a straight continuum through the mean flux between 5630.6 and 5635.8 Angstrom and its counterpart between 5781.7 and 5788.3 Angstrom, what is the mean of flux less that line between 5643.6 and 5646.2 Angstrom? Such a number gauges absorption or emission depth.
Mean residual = -0.6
